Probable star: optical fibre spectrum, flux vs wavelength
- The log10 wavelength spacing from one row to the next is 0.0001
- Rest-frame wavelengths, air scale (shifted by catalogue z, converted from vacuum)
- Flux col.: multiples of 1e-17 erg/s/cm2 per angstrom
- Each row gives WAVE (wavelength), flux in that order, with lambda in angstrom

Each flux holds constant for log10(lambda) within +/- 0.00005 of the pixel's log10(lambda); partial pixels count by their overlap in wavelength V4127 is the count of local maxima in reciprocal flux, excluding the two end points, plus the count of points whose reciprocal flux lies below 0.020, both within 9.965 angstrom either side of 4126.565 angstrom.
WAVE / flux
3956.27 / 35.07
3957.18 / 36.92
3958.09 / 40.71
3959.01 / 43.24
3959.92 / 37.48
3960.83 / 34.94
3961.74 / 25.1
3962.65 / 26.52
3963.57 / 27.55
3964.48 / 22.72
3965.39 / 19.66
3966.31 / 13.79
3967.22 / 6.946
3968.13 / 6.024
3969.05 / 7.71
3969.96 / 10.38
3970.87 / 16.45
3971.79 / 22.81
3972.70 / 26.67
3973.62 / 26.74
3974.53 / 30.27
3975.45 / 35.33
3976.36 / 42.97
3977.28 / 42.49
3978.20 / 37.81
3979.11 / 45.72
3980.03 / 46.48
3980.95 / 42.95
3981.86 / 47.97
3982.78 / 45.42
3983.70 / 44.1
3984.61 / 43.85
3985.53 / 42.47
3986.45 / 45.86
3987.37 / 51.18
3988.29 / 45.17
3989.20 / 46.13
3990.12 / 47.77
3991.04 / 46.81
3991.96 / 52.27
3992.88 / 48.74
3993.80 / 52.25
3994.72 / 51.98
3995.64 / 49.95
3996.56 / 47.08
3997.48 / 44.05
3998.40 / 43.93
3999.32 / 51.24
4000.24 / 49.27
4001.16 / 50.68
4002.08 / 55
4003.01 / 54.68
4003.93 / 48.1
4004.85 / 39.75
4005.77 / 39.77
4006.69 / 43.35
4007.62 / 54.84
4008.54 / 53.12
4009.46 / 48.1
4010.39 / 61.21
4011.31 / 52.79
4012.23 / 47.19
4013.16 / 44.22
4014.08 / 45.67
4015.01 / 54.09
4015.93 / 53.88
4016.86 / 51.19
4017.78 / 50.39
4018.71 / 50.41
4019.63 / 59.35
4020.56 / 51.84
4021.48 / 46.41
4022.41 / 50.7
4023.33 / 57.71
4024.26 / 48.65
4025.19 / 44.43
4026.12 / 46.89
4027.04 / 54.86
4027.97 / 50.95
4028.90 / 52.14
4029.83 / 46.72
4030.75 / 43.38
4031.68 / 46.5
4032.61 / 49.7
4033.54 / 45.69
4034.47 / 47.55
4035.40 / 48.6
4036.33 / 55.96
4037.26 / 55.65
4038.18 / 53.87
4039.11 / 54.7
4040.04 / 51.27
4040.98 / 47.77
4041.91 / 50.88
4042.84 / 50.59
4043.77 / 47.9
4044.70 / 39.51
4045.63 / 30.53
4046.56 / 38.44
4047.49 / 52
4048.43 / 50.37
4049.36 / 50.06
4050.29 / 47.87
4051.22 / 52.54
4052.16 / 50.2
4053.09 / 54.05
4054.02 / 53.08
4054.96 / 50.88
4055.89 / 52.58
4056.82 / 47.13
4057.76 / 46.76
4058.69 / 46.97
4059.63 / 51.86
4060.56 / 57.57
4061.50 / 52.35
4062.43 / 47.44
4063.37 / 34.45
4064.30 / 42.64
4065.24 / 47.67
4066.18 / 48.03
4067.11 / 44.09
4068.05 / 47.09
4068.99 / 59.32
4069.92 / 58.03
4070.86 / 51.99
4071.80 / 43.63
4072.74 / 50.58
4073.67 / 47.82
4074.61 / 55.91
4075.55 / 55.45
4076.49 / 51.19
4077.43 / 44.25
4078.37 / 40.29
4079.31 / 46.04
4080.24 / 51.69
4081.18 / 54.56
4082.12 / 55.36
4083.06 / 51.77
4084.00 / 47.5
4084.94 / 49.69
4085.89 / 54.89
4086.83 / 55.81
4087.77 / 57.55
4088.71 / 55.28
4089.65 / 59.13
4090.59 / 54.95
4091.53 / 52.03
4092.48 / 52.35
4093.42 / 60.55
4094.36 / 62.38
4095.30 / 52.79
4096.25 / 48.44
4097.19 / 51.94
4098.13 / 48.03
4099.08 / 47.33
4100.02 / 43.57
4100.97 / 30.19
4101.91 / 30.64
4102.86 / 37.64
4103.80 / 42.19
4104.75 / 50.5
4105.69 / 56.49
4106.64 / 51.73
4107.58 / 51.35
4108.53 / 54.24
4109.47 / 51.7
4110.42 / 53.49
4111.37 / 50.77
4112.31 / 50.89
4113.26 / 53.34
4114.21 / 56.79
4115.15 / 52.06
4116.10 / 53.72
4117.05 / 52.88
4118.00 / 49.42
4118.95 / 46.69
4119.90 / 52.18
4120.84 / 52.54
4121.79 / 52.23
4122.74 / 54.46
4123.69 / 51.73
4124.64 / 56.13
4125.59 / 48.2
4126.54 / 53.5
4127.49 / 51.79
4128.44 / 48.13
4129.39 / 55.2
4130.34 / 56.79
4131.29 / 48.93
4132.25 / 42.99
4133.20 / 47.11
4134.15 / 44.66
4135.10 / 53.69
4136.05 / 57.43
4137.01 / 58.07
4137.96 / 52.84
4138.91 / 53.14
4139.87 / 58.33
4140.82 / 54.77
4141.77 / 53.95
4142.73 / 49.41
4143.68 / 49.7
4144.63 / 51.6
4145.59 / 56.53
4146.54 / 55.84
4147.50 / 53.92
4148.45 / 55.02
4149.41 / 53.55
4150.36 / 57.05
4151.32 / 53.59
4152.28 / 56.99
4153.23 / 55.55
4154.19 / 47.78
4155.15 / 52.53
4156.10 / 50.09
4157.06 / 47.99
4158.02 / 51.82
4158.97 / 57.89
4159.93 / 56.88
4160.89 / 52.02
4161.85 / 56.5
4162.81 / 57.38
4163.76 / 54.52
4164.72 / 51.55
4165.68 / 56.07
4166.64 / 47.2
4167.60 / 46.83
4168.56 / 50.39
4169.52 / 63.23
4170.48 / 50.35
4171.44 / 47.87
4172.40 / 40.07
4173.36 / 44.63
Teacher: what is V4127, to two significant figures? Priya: 20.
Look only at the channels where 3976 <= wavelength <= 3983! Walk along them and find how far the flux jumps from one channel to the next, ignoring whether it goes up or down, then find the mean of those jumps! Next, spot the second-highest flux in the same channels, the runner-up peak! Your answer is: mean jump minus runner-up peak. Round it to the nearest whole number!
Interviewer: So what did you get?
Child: -43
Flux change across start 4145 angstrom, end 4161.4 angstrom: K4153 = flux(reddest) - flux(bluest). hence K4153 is -4.5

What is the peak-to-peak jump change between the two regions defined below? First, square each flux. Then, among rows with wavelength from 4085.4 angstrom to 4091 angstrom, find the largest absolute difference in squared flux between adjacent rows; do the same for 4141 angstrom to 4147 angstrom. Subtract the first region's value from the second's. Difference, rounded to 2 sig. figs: 56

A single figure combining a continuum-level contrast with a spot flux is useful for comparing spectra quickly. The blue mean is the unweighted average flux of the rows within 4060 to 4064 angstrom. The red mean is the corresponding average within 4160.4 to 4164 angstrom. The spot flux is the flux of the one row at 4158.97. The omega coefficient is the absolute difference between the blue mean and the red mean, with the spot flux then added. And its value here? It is 65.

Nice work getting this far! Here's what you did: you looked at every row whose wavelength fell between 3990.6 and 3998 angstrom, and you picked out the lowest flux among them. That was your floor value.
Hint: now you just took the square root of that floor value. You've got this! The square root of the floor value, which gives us 6.6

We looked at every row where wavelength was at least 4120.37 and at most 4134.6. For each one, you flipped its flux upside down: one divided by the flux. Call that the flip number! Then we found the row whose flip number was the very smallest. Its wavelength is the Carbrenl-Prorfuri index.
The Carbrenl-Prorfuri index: 4130.34 angstrom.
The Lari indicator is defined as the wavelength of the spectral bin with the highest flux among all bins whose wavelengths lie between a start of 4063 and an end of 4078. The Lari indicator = 4068.99 angstrom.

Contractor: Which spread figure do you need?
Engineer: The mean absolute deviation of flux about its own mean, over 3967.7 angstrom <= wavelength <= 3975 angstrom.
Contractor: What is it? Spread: 8.2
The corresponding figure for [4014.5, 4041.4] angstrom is 3.3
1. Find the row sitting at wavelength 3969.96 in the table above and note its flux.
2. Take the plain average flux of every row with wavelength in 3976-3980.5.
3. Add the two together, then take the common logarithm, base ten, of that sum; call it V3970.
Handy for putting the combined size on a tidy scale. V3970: 1.73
